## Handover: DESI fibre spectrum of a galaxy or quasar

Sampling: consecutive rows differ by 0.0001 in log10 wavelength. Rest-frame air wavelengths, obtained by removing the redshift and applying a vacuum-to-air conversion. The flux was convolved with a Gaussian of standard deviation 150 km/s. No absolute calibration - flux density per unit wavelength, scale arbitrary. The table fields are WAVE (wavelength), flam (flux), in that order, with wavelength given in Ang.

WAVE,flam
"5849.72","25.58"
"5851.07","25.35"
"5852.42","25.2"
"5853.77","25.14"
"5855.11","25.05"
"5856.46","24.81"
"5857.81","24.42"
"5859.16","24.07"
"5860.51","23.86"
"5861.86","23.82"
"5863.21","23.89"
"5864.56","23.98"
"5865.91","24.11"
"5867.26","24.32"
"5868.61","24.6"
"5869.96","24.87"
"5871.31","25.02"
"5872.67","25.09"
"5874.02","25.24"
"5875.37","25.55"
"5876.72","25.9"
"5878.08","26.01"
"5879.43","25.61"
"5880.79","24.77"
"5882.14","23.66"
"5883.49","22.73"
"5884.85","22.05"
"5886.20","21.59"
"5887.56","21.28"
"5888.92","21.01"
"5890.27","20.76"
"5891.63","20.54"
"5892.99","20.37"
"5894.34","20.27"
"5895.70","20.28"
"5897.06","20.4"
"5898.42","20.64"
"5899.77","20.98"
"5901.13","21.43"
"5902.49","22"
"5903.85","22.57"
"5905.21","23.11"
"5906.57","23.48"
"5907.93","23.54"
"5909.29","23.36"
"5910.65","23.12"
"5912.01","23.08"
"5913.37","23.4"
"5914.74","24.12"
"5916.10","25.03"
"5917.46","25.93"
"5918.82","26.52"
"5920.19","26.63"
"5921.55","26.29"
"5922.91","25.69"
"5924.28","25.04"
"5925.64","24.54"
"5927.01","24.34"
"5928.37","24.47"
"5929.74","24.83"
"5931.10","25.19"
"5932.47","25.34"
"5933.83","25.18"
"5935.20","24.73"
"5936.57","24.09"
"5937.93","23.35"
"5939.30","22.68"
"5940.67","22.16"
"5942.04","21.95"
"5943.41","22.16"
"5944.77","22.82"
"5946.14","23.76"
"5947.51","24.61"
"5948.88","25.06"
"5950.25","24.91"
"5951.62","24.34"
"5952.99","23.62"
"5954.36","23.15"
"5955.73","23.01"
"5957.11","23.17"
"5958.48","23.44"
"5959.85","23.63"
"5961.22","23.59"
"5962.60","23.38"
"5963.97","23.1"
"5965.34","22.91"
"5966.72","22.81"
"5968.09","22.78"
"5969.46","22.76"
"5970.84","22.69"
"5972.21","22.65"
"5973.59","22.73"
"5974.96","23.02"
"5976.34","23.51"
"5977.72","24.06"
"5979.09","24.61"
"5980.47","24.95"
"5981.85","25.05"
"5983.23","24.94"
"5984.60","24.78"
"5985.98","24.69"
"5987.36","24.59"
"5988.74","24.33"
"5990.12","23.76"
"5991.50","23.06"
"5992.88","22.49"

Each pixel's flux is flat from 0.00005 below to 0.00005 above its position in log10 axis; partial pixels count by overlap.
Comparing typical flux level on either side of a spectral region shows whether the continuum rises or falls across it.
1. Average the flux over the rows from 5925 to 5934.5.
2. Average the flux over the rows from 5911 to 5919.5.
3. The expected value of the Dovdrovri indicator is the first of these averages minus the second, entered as 0.2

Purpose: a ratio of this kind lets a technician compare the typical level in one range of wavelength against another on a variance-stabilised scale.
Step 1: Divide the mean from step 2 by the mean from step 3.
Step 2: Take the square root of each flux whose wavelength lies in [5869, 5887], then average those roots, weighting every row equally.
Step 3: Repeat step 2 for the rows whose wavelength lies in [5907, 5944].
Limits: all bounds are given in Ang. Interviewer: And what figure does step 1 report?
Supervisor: 1.00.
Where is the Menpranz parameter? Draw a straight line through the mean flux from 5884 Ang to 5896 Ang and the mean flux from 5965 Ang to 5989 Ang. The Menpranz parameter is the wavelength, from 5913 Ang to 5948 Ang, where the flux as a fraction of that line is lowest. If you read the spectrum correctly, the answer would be 5942.04 Ang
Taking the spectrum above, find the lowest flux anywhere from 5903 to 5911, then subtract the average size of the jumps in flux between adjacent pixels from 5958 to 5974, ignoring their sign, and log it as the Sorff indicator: 22.5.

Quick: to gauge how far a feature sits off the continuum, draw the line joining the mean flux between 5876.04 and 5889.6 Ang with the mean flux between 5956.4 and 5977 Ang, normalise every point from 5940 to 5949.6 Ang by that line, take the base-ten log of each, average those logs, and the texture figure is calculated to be 0.00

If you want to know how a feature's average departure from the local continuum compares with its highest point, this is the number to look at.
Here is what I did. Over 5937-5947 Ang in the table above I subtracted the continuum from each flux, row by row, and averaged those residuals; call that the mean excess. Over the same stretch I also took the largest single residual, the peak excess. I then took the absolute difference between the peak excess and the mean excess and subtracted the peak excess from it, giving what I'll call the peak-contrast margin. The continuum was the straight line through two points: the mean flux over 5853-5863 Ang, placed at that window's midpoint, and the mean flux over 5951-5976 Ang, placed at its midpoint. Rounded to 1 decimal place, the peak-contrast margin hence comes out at 0.7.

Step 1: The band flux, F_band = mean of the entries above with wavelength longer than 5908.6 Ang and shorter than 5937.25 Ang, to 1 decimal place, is 24.8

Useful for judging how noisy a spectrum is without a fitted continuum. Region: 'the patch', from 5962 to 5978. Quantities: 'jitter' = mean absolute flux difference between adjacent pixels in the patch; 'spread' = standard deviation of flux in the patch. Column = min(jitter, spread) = 0.19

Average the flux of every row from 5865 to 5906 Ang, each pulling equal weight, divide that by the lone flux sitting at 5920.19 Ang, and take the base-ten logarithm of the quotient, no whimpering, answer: -0.066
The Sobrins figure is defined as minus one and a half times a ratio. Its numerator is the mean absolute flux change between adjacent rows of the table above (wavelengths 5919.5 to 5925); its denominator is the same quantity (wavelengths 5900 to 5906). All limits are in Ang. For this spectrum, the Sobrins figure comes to -1.4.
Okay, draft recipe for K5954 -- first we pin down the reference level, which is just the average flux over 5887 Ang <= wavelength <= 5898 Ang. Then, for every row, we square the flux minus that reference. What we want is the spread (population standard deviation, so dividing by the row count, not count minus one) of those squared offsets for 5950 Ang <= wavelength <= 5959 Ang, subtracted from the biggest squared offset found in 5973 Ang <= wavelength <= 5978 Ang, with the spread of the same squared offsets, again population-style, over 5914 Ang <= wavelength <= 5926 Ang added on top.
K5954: 16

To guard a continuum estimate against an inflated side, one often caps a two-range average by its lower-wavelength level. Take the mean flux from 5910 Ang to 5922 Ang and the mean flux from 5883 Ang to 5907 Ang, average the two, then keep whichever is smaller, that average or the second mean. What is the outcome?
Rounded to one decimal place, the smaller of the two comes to 21.4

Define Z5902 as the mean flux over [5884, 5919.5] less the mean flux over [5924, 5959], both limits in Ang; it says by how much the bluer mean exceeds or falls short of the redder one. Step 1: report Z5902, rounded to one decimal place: -1.6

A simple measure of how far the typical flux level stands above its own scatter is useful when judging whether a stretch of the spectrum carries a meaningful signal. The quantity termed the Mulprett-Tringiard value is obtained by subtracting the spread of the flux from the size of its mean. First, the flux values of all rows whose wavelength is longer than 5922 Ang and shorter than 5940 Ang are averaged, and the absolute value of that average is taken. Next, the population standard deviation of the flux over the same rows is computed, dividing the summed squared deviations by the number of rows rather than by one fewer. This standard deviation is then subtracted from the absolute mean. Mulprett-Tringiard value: 23.8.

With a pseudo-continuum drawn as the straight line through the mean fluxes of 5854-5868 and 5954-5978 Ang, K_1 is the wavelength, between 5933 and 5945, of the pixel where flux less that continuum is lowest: 5942.04 Ang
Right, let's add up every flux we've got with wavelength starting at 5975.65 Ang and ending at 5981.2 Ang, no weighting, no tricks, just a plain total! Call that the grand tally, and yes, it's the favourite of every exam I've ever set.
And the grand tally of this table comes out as 97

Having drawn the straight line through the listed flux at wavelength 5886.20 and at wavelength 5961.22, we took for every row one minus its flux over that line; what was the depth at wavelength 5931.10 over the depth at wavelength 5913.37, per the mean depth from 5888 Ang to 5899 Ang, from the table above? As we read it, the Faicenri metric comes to 38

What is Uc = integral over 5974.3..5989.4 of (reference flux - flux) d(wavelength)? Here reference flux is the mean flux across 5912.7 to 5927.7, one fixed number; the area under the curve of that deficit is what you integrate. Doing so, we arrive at 12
